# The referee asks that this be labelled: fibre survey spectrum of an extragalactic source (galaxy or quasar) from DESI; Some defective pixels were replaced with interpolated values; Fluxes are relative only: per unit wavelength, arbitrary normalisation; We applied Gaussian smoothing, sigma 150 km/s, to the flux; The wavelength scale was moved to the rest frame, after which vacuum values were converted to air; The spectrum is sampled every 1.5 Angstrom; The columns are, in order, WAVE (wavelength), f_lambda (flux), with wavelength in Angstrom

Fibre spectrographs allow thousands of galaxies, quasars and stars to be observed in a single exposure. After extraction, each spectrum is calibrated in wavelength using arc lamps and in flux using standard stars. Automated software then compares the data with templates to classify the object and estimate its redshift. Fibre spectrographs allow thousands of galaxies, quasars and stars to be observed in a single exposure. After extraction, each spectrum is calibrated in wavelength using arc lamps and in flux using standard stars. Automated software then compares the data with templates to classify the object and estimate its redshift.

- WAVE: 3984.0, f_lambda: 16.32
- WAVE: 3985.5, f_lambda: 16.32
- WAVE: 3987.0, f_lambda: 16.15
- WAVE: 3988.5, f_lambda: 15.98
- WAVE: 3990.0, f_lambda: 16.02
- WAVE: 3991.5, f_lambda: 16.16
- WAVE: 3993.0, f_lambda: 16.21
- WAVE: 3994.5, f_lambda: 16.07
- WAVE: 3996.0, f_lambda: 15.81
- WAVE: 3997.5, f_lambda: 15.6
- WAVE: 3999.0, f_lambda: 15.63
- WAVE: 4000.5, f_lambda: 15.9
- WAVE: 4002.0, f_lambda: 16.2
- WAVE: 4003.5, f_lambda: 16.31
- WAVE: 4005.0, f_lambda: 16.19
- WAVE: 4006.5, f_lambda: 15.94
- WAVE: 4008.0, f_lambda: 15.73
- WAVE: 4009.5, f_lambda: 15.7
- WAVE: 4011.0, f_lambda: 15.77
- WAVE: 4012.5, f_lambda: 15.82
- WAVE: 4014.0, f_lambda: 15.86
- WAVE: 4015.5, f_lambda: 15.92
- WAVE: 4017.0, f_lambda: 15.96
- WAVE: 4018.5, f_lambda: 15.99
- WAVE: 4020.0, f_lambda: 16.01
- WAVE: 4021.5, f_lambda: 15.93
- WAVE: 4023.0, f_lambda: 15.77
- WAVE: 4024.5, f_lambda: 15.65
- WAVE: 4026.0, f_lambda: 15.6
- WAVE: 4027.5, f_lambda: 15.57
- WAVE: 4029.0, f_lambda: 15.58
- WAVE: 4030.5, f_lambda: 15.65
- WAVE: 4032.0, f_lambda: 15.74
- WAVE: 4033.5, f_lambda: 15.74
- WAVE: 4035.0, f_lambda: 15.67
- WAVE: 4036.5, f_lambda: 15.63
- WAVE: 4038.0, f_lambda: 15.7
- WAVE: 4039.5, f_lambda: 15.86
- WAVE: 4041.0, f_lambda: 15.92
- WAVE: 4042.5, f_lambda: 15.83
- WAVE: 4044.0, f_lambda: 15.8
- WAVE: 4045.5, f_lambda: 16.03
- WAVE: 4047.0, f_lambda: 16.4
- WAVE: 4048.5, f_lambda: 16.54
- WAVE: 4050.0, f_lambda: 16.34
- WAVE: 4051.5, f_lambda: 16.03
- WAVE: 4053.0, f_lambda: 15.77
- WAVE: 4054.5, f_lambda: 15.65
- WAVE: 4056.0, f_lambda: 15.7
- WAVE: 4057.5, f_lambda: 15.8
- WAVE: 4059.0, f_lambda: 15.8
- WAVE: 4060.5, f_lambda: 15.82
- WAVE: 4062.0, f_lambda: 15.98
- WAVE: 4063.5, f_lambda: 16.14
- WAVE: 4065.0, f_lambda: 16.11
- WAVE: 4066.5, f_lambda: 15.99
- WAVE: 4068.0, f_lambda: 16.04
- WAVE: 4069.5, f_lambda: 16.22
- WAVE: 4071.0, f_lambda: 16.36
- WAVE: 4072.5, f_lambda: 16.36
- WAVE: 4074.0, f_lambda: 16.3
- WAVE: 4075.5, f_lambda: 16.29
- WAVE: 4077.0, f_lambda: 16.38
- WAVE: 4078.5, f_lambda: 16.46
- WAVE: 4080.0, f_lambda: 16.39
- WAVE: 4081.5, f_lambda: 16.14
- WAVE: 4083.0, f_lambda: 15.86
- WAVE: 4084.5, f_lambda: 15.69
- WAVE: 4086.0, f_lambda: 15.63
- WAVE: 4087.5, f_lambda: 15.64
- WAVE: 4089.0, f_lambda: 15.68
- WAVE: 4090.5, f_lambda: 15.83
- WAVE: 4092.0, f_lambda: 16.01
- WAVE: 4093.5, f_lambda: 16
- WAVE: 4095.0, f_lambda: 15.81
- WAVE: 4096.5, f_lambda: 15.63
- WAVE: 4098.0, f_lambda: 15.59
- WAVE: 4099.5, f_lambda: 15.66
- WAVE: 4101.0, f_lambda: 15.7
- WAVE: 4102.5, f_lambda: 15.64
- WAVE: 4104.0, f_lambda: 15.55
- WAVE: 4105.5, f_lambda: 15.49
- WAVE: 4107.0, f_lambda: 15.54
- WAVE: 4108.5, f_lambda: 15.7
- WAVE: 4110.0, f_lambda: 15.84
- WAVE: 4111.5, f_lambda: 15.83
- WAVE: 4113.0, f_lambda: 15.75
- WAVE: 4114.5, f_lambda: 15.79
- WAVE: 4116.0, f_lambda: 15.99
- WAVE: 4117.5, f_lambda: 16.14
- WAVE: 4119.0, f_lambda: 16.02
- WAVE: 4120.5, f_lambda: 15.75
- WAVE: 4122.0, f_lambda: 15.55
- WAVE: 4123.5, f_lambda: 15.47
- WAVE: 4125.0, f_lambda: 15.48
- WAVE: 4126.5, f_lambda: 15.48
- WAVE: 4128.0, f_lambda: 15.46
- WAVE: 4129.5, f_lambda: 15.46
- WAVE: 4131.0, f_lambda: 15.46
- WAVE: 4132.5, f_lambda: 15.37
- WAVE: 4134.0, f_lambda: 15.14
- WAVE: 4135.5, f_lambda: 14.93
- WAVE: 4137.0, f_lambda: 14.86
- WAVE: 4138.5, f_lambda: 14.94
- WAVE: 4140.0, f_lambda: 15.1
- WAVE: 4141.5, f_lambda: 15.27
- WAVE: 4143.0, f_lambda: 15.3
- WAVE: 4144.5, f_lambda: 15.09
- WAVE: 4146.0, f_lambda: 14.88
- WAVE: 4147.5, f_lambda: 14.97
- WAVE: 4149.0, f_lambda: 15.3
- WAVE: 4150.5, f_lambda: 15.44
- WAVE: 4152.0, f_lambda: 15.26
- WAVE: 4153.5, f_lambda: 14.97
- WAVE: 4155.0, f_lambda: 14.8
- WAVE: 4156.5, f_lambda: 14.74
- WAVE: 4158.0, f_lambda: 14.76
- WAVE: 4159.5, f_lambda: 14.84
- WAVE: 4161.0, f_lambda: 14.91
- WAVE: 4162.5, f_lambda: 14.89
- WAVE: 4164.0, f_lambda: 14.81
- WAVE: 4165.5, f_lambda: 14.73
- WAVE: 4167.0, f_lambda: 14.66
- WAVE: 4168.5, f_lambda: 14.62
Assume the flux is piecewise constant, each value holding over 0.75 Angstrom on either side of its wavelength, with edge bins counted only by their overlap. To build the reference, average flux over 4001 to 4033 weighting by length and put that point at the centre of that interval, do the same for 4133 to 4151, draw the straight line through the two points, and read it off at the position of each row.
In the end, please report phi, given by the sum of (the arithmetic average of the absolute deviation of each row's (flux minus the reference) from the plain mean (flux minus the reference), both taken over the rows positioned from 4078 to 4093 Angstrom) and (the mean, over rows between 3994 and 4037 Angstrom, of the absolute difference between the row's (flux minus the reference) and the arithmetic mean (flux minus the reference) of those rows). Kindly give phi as 0.38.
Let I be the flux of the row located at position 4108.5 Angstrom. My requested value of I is 15.7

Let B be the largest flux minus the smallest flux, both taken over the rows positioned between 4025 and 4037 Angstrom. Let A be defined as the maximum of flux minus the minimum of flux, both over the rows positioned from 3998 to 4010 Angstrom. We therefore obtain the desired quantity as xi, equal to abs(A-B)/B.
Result 3.0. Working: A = 0.7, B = 0.17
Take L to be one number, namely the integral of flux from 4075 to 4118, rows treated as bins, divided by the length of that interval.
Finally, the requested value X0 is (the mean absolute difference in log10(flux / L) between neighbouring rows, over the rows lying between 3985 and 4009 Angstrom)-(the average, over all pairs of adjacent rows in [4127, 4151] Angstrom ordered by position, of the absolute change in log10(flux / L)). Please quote 0.0006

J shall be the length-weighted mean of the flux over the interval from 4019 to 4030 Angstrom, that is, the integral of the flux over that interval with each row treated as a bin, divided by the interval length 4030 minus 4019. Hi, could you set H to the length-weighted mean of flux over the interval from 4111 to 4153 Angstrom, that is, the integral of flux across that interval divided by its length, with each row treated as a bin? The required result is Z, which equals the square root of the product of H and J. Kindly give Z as 15.57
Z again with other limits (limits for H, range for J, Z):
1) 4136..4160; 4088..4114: 15.37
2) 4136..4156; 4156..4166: 14.95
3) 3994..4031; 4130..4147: 15.48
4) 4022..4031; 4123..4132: 15.55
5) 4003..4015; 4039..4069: 15.94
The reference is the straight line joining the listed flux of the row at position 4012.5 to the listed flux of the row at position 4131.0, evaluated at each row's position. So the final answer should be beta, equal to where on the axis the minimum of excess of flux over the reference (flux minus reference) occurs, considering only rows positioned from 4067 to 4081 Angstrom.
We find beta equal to 4068.0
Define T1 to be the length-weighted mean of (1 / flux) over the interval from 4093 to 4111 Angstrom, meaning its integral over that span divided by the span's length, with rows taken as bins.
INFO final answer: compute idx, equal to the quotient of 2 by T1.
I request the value 31.4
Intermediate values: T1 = 0.0638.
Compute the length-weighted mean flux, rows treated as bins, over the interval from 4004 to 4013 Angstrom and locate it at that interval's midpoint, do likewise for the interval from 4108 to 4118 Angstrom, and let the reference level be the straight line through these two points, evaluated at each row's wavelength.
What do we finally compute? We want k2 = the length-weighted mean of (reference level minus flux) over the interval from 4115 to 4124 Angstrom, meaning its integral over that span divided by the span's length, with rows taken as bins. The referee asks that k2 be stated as 0.0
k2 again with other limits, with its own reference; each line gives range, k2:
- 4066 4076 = -0.4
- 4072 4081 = -0.5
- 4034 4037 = 0.2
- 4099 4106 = 0.3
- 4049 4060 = 0.0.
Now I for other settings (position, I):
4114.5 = 15.79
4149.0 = 15.3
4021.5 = 15.93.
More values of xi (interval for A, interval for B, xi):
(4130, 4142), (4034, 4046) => 0.5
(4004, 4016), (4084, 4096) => 0.3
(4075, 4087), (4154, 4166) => 3.6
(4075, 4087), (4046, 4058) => 0.1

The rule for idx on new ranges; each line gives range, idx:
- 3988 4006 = 32.0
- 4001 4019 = 31.9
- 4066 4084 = 32.5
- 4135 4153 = 30.2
